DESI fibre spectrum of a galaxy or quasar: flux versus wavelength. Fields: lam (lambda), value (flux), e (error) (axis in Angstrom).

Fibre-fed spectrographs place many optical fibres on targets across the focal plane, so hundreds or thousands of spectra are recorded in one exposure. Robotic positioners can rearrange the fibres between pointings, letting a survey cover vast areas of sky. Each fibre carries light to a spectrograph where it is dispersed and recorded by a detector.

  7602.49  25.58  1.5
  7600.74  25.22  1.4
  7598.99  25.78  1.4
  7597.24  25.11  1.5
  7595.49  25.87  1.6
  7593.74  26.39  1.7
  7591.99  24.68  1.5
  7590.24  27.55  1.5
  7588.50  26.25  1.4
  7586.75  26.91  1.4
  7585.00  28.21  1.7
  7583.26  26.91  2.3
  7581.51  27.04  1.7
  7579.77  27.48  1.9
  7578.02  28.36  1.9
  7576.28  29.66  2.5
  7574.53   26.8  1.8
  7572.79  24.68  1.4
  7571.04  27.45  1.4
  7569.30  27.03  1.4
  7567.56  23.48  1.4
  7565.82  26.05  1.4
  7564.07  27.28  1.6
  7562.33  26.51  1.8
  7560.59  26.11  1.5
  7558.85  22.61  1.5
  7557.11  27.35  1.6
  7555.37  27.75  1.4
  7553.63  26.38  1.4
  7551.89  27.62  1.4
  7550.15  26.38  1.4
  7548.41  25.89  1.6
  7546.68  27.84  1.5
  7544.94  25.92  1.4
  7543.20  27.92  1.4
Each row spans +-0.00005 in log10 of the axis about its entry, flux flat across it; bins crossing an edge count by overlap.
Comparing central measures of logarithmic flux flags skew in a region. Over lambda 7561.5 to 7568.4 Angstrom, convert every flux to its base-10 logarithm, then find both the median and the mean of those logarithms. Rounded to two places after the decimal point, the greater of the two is 1.42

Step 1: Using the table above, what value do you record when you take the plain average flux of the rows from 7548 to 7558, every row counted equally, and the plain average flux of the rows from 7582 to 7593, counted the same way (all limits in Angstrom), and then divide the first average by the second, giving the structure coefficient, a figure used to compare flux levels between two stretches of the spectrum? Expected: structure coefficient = 1.01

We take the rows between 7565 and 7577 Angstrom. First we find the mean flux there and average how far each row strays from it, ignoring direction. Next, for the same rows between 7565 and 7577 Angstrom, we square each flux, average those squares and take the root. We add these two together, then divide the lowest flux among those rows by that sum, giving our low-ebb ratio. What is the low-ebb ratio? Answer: 0.839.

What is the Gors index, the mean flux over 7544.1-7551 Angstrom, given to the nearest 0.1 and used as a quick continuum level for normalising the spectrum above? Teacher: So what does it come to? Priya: 26.5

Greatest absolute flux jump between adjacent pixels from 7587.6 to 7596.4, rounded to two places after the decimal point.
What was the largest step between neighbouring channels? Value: 2.87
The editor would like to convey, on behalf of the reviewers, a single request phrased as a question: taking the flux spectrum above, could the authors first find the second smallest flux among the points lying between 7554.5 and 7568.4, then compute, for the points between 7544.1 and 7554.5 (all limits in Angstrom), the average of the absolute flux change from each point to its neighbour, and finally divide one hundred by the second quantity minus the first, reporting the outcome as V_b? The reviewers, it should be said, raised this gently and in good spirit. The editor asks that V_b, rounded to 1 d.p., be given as -4.5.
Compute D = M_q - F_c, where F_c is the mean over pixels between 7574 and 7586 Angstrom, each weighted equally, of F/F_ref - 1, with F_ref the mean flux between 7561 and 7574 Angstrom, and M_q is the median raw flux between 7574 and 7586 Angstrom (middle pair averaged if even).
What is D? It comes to 27.4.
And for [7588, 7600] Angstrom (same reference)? 25.9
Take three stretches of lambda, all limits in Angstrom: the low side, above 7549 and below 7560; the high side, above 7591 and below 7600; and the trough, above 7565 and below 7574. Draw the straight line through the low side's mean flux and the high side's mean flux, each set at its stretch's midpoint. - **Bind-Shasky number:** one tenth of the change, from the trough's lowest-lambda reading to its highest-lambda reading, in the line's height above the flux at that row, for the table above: 0.12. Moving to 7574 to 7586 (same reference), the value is -0.16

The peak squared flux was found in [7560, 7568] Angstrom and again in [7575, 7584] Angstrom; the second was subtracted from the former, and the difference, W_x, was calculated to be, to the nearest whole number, -136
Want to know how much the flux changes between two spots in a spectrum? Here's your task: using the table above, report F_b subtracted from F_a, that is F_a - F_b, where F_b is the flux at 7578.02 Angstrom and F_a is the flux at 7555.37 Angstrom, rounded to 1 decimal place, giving -0.6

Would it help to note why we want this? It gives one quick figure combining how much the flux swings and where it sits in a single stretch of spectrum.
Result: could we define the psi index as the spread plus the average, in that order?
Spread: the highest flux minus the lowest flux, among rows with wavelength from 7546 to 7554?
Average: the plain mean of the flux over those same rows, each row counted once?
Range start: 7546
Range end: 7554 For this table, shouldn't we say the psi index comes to 29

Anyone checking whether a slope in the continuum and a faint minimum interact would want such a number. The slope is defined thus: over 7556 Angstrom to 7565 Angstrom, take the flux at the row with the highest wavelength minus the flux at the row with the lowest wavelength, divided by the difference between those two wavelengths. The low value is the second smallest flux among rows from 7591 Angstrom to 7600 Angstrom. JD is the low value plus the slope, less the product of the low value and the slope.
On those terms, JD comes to 25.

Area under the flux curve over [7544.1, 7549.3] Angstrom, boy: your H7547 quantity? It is 138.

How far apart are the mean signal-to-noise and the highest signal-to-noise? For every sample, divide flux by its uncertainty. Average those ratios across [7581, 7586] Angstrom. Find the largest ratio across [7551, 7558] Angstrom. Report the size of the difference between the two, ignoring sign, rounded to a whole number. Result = 5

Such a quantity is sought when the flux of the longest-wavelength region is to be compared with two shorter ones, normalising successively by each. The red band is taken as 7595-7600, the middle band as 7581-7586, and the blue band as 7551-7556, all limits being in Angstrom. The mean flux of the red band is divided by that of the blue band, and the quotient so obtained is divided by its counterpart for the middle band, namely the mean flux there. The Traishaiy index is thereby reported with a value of 0.0343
